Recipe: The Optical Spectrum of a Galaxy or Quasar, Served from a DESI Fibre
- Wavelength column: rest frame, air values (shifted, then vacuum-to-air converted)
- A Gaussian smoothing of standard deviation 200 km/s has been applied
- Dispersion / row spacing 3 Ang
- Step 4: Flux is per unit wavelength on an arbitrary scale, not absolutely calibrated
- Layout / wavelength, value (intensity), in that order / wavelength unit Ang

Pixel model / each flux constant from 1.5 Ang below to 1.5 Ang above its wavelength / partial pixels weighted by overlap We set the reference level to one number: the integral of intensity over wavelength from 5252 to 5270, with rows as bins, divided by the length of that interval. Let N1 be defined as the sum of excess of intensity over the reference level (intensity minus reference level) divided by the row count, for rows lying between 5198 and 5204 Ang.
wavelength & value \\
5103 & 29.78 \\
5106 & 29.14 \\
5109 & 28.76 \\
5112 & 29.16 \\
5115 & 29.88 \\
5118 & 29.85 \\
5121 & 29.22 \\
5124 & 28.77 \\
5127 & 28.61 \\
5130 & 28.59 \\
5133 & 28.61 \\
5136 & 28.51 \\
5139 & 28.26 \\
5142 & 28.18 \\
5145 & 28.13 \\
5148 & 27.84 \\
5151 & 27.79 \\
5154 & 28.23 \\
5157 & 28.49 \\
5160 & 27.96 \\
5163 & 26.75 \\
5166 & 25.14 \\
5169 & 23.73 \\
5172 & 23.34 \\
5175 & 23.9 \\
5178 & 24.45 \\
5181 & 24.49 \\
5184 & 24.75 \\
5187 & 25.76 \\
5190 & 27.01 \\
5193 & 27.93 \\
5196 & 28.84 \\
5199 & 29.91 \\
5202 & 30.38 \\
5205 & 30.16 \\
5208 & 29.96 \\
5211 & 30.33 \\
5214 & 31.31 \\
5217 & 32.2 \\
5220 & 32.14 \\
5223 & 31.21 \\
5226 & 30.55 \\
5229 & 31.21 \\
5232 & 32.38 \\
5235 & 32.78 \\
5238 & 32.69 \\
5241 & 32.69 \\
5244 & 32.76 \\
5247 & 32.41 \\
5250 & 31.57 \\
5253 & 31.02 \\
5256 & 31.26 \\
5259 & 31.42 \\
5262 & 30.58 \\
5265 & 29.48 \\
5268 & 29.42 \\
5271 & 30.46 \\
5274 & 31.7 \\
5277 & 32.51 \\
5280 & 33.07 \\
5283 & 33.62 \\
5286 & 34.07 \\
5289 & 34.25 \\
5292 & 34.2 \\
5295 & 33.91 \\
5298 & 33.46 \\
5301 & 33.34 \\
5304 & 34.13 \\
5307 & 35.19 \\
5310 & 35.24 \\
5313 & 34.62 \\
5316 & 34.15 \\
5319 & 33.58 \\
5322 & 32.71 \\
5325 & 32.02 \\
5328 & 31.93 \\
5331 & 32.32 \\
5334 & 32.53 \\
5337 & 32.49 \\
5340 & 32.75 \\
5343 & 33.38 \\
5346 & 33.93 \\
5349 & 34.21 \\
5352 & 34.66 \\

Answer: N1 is -0.4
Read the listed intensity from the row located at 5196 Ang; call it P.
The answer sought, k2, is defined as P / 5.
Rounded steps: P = 28.84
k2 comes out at 5.77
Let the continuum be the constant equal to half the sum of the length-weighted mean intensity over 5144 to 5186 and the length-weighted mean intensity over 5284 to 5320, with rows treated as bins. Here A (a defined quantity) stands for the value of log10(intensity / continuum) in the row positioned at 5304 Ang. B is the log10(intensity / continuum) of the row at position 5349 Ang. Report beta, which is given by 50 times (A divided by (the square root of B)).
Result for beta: 12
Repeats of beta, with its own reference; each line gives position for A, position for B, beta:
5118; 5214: -1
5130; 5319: -5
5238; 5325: 11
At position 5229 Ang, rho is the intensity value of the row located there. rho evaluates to 31.21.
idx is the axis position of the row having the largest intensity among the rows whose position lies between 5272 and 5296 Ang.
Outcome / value 5289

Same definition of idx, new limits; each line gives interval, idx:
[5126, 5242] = 5235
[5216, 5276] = 5235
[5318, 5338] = 5319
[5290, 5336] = 5310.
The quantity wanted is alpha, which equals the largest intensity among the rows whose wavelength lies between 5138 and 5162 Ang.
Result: 28.49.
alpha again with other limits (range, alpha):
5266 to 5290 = 34.25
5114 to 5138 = 29.88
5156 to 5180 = 28.49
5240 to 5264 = 32.76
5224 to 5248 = 32.78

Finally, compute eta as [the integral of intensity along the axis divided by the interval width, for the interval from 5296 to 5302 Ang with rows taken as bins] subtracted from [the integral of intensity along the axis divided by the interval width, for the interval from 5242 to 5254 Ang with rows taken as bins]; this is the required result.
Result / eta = -1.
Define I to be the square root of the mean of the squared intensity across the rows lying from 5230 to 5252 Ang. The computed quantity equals 32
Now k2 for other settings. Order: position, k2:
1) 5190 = 5.40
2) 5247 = 6.48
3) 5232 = 6.48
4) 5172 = 4.67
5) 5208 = 5.99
